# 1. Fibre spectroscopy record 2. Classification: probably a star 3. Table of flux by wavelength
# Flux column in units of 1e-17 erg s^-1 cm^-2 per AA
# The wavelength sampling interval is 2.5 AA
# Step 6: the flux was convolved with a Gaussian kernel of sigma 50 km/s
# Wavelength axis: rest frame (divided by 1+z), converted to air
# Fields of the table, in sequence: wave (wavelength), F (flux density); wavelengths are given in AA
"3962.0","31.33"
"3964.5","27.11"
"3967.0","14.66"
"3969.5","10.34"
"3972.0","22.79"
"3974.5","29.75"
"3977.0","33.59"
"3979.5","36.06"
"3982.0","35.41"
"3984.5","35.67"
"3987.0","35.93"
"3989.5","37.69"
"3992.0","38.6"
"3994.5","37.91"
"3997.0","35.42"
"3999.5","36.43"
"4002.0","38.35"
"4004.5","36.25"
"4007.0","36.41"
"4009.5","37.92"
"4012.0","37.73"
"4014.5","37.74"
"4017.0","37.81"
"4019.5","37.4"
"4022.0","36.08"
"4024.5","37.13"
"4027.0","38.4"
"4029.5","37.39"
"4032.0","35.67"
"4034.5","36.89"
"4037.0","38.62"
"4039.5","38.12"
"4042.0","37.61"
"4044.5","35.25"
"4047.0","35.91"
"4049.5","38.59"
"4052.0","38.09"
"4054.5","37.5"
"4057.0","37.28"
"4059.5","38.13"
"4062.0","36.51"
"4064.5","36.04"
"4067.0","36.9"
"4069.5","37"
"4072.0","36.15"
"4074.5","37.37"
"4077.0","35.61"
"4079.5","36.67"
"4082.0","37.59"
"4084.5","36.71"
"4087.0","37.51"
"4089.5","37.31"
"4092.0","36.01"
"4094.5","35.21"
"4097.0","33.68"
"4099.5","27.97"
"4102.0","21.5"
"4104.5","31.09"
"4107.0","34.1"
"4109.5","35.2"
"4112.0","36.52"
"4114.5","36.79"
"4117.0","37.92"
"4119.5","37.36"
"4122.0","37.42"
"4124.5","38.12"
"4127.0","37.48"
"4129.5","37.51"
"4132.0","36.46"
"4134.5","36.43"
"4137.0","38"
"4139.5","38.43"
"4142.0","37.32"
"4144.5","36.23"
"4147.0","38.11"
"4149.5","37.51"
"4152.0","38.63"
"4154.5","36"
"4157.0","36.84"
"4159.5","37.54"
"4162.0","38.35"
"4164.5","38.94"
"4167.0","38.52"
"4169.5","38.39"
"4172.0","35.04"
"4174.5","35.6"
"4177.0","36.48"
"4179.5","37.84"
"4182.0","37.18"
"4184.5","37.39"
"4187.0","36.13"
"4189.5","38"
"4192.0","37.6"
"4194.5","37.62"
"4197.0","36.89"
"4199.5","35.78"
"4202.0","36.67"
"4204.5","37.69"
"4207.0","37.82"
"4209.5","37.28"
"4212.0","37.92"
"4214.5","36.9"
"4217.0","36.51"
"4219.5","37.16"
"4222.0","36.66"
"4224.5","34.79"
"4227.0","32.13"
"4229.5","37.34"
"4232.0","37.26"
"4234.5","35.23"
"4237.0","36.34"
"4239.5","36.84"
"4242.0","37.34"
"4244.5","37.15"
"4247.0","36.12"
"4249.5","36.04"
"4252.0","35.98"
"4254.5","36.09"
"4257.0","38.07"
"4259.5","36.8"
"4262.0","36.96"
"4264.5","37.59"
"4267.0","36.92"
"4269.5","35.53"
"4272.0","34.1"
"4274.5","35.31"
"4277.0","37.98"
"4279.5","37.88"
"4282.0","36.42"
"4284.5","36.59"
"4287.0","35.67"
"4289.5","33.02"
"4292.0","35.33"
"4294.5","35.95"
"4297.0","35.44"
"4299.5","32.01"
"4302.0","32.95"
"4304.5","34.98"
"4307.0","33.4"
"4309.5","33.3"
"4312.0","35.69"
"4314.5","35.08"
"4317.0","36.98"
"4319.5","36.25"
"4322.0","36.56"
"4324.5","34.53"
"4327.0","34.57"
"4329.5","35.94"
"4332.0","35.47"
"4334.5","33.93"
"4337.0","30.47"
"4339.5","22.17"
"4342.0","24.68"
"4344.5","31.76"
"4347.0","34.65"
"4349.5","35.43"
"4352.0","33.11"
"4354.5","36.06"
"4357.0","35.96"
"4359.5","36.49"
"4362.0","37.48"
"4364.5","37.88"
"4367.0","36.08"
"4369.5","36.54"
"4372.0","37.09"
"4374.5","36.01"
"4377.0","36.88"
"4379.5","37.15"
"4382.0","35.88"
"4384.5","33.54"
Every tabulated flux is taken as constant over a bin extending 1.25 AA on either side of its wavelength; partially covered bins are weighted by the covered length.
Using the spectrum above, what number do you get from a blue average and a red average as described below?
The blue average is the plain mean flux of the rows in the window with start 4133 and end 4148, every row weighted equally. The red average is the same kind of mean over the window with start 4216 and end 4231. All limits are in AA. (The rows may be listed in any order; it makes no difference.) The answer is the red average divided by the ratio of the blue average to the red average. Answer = 34.2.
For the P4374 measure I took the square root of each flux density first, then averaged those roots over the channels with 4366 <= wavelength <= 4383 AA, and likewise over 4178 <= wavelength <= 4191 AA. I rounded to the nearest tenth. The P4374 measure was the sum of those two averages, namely 12.2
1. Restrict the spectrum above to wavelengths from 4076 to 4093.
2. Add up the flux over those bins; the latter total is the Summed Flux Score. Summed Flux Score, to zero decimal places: 257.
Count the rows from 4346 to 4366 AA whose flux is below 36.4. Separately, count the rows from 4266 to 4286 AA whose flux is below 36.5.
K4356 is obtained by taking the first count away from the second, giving -1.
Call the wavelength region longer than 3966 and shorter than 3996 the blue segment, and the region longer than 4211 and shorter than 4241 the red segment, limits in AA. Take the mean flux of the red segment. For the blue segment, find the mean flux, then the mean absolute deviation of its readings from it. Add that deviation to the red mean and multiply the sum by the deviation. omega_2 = 330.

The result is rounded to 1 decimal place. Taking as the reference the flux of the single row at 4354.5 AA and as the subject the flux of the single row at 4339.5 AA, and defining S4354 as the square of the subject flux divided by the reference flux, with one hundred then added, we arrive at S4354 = 113.6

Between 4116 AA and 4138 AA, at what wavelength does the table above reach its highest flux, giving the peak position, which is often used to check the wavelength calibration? 4124.5 AA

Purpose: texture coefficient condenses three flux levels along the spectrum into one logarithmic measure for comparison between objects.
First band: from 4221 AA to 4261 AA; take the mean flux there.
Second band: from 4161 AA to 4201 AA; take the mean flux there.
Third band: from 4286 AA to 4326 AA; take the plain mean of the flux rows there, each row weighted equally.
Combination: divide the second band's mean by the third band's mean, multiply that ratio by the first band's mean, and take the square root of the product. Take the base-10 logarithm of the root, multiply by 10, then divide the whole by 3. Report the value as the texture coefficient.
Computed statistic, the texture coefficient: 2.65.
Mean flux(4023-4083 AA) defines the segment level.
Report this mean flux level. 37.1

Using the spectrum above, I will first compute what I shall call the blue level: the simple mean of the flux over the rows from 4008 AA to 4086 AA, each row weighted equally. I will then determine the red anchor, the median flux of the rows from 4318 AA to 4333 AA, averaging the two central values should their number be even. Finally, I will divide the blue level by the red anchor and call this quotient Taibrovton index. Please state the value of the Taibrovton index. 1.04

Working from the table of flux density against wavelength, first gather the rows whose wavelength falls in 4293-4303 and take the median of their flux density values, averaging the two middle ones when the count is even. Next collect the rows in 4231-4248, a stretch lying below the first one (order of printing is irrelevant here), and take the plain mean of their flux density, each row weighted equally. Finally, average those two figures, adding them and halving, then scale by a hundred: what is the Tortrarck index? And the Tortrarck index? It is 3540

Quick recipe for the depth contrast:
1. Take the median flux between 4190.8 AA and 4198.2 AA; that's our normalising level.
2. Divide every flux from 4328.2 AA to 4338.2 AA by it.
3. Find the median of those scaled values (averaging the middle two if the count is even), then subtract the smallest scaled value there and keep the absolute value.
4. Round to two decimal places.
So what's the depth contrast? 0.11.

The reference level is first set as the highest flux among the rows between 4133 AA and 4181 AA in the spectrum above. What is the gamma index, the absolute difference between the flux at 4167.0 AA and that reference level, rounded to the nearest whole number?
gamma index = 0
